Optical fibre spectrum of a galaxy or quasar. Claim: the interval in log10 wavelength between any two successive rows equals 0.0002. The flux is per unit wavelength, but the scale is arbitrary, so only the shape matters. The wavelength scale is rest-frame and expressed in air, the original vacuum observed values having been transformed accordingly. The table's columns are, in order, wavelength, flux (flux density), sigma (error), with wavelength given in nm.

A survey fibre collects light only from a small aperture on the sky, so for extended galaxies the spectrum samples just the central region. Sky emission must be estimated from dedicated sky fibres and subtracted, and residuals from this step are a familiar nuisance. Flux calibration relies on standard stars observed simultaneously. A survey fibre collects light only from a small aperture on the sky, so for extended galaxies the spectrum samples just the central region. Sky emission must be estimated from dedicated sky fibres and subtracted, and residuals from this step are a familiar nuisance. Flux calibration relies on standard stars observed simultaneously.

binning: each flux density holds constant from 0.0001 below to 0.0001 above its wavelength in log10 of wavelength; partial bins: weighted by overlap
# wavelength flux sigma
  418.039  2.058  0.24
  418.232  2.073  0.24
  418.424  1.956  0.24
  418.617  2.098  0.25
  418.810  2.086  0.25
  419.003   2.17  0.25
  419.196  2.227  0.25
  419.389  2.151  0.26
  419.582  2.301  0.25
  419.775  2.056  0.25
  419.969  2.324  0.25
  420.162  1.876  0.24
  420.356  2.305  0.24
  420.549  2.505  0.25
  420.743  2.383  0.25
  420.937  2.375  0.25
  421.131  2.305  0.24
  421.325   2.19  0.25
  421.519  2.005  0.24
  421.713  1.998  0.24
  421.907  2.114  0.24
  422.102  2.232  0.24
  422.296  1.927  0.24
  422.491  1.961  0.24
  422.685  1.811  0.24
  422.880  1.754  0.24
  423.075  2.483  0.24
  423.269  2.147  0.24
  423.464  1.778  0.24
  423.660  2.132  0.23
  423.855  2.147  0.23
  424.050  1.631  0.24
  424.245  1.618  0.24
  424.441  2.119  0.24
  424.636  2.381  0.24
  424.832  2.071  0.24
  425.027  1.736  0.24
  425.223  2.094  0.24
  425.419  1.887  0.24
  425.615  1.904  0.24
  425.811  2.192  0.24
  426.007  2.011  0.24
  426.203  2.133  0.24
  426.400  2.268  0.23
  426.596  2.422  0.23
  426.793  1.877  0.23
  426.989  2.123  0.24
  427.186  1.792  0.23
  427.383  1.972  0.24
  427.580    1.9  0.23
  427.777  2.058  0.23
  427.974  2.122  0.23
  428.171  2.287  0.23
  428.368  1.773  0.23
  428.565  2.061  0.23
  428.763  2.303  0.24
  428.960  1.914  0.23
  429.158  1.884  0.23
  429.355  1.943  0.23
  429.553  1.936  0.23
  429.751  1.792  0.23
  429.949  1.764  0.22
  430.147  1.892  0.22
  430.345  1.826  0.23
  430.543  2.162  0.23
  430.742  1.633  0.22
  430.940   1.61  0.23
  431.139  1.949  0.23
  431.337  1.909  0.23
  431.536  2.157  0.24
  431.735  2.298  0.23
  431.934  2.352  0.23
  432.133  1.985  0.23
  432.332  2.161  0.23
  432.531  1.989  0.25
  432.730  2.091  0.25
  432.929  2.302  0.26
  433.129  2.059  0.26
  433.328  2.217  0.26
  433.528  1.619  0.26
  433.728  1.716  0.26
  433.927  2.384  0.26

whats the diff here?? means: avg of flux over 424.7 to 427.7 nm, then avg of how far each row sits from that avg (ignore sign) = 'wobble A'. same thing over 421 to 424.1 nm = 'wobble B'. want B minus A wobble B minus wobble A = 0.03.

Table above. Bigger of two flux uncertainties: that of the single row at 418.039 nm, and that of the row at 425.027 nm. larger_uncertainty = 0.240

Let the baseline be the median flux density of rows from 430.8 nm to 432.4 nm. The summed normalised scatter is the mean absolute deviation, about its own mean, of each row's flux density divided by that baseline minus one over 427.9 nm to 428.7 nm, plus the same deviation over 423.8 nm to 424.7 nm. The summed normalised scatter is 0.21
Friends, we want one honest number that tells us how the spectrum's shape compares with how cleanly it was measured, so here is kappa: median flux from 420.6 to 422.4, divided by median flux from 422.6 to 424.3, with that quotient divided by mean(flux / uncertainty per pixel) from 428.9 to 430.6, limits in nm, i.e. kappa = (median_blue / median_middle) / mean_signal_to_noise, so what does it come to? 0.145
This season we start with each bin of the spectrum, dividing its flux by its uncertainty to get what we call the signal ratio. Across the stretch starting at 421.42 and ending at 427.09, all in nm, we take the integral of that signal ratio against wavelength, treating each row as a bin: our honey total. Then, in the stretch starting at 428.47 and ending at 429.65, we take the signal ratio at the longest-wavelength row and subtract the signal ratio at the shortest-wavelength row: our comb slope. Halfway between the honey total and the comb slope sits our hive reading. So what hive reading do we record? 23.9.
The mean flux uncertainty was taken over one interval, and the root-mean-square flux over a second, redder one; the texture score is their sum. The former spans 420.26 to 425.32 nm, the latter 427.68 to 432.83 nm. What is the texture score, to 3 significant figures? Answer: 2.24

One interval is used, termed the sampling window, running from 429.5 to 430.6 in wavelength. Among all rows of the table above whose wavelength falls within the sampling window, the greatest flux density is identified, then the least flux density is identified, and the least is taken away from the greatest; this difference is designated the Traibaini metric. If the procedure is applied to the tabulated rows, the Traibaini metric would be 0.4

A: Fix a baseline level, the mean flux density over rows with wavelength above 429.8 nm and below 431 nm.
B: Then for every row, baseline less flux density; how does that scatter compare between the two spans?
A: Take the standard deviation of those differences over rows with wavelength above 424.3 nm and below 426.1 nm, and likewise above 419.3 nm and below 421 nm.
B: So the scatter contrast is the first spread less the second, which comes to 0.00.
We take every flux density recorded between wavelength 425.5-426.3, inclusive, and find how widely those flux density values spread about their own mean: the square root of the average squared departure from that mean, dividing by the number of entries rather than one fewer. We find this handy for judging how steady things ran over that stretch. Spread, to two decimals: 0.11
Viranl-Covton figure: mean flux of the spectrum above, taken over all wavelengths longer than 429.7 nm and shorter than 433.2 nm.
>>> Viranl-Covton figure 2.00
